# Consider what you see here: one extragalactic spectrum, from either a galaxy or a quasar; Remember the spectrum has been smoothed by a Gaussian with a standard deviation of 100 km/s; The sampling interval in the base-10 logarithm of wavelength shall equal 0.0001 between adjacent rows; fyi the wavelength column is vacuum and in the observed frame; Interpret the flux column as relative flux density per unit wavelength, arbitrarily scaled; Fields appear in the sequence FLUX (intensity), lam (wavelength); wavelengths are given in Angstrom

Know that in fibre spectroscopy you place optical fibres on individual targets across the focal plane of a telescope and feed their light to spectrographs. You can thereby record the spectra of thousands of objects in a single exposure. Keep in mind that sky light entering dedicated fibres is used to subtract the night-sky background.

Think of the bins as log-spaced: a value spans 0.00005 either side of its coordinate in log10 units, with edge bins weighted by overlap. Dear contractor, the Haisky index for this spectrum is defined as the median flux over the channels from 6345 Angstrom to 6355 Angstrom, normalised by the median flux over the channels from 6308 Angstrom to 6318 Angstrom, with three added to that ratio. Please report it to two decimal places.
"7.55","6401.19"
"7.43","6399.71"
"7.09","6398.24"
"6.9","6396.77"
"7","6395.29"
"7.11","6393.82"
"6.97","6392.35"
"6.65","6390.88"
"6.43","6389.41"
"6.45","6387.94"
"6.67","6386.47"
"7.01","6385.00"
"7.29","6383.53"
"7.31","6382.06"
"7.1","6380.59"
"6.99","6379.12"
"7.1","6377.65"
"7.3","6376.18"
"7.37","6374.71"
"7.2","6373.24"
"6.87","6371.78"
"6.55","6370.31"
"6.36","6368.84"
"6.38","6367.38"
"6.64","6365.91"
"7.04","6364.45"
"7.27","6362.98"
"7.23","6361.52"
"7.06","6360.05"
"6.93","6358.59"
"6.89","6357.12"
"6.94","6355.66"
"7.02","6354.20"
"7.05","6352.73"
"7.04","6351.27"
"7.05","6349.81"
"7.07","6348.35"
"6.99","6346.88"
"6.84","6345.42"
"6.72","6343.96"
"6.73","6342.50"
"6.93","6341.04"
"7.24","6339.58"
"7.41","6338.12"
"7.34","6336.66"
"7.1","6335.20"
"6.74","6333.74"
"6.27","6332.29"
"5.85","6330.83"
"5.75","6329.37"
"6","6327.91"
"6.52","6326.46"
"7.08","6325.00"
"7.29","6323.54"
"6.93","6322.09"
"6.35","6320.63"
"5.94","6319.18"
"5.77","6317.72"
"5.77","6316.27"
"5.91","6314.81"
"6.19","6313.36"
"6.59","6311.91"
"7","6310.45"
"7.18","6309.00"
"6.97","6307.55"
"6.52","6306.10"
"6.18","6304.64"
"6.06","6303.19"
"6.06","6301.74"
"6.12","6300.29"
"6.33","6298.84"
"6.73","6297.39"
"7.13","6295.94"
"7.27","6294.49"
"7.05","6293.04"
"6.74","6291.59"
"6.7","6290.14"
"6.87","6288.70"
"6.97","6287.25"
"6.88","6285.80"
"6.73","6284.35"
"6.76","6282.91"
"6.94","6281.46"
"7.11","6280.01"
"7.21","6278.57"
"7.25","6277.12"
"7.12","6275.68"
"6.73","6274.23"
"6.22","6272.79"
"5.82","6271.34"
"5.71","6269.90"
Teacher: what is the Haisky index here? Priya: 4.14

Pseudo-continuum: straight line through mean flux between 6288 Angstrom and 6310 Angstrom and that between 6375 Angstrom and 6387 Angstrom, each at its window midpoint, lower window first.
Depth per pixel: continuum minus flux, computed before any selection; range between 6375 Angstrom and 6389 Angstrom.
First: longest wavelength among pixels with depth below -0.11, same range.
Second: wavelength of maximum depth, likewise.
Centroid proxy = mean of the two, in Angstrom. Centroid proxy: 6385.7 Angstrom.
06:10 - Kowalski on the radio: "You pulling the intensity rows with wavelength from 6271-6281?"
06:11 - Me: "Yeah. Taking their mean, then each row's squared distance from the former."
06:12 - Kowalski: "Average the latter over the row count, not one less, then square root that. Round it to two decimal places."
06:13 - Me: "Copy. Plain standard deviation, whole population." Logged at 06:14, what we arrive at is 0.52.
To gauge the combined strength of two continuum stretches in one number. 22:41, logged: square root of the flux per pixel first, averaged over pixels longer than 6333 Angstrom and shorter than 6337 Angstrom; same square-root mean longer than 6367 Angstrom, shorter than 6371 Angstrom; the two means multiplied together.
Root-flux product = 6.74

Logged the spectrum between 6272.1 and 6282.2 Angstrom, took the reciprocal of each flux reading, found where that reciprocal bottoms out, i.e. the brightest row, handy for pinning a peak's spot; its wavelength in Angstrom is 6277.12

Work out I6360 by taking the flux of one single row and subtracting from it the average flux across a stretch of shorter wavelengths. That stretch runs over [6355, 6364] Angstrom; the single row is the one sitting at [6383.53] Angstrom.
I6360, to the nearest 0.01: 0.24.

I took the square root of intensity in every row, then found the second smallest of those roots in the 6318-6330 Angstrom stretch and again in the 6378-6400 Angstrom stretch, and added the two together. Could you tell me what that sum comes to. 4.98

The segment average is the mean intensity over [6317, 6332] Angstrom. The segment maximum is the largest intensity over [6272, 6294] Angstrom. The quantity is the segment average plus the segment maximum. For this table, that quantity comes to 13.6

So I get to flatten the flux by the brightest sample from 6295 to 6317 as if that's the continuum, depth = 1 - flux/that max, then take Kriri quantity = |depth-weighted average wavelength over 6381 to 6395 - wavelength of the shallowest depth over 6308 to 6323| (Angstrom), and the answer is 80.4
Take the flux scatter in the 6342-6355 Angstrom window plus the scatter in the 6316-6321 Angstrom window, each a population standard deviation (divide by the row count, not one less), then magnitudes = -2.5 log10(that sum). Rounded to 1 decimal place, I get 1.1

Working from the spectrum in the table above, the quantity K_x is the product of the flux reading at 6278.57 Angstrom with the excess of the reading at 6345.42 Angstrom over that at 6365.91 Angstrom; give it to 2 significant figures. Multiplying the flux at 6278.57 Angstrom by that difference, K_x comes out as 1.4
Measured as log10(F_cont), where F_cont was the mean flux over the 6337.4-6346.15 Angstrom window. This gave 0.844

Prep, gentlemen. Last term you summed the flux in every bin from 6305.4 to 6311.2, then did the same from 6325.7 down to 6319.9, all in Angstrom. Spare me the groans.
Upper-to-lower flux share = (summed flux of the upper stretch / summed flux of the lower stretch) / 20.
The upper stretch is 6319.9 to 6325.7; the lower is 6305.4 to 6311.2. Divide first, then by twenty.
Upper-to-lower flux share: 0.050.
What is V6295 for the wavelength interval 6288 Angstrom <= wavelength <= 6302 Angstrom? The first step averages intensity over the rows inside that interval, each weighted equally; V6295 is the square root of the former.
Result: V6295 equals 2.59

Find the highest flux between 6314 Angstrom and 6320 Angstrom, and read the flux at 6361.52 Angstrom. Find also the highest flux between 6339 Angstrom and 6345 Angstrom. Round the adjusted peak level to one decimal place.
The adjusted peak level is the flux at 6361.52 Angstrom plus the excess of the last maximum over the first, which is 8.5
